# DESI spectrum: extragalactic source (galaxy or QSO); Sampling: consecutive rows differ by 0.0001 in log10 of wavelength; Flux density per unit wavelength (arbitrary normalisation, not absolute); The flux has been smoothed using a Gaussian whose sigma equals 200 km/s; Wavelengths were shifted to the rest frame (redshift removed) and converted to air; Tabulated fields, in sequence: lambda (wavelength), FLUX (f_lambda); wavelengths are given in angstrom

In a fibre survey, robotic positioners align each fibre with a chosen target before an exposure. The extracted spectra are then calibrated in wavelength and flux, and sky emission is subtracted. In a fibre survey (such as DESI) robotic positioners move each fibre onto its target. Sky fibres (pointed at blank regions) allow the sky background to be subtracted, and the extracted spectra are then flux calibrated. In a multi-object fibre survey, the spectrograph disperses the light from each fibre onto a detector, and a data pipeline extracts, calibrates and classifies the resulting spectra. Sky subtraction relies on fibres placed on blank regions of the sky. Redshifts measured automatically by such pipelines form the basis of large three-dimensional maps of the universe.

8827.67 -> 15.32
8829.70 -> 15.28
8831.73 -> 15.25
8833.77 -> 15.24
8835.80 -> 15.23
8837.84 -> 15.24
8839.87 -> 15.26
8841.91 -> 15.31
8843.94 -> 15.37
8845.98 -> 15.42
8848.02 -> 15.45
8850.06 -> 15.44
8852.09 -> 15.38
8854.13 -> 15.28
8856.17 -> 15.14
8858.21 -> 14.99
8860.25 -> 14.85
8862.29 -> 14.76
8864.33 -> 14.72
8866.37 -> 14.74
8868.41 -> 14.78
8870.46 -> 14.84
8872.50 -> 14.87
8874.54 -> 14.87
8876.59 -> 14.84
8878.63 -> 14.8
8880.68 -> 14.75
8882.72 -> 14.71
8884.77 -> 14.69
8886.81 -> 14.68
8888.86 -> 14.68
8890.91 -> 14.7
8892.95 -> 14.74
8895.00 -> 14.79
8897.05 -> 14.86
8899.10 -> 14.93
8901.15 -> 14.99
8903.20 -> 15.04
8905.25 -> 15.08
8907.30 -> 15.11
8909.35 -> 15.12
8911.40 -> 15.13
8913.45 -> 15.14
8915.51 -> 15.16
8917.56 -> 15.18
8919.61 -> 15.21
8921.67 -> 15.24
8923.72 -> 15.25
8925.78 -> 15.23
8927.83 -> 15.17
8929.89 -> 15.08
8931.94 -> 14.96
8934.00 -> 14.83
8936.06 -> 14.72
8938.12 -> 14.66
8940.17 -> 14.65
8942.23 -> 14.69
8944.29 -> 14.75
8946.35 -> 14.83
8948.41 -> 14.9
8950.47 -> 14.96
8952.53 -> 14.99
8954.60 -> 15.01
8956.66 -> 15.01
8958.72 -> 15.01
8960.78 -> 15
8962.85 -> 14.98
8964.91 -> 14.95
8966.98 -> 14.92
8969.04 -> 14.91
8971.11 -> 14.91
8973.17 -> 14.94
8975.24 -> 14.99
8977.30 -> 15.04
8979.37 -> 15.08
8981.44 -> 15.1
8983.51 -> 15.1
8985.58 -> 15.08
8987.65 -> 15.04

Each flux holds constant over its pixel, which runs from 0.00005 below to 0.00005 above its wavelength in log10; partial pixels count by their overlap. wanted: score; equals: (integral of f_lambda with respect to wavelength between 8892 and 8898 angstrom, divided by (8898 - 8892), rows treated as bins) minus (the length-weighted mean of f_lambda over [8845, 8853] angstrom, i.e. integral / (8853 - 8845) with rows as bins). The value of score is -0.6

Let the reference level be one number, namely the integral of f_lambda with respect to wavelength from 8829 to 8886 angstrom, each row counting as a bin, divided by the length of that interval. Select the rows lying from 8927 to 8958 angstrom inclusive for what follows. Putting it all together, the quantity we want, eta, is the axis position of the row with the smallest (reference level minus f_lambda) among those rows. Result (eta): 8927.83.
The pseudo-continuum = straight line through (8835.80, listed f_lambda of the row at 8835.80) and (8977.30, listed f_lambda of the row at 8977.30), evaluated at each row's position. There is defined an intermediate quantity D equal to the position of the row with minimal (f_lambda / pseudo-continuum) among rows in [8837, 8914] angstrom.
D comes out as 8886.81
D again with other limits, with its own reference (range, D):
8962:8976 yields 8969.04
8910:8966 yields 8940.17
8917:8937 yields 8936.06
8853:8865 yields 8864.33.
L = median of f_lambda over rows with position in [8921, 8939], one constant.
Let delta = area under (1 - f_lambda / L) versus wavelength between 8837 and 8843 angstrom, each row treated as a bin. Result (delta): -0.08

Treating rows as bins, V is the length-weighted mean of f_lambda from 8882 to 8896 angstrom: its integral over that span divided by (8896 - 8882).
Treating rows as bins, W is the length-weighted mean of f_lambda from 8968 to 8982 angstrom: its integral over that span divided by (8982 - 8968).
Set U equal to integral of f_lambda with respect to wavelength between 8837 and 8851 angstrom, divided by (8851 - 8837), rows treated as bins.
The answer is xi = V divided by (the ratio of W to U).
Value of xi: 15.1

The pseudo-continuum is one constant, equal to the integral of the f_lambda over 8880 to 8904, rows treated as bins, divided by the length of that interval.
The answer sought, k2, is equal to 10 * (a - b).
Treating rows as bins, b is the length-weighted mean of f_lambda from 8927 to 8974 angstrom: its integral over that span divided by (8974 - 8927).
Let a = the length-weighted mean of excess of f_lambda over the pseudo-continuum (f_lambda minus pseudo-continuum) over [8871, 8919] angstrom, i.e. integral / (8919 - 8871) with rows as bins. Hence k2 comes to -148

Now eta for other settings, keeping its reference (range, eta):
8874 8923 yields 8921.67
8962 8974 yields 8962.85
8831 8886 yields 8848.02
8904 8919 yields 8917.56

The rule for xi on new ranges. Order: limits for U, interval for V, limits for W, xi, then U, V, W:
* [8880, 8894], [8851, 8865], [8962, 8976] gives 14.8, 14.7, 15.0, 14.9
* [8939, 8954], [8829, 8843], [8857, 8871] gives 15.3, 14.8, 15.3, 14.8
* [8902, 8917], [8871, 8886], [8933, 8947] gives 15.2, 15.1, 14.8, 14.7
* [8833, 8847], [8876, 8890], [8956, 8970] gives 15.1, 15.3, 14.7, 15.0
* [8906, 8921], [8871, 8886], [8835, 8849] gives 14.6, 15.2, 14.8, 15.3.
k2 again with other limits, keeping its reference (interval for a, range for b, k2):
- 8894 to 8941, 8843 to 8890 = -147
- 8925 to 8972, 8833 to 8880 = -150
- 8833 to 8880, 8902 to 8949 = -147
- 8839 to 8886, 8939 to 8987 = -147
